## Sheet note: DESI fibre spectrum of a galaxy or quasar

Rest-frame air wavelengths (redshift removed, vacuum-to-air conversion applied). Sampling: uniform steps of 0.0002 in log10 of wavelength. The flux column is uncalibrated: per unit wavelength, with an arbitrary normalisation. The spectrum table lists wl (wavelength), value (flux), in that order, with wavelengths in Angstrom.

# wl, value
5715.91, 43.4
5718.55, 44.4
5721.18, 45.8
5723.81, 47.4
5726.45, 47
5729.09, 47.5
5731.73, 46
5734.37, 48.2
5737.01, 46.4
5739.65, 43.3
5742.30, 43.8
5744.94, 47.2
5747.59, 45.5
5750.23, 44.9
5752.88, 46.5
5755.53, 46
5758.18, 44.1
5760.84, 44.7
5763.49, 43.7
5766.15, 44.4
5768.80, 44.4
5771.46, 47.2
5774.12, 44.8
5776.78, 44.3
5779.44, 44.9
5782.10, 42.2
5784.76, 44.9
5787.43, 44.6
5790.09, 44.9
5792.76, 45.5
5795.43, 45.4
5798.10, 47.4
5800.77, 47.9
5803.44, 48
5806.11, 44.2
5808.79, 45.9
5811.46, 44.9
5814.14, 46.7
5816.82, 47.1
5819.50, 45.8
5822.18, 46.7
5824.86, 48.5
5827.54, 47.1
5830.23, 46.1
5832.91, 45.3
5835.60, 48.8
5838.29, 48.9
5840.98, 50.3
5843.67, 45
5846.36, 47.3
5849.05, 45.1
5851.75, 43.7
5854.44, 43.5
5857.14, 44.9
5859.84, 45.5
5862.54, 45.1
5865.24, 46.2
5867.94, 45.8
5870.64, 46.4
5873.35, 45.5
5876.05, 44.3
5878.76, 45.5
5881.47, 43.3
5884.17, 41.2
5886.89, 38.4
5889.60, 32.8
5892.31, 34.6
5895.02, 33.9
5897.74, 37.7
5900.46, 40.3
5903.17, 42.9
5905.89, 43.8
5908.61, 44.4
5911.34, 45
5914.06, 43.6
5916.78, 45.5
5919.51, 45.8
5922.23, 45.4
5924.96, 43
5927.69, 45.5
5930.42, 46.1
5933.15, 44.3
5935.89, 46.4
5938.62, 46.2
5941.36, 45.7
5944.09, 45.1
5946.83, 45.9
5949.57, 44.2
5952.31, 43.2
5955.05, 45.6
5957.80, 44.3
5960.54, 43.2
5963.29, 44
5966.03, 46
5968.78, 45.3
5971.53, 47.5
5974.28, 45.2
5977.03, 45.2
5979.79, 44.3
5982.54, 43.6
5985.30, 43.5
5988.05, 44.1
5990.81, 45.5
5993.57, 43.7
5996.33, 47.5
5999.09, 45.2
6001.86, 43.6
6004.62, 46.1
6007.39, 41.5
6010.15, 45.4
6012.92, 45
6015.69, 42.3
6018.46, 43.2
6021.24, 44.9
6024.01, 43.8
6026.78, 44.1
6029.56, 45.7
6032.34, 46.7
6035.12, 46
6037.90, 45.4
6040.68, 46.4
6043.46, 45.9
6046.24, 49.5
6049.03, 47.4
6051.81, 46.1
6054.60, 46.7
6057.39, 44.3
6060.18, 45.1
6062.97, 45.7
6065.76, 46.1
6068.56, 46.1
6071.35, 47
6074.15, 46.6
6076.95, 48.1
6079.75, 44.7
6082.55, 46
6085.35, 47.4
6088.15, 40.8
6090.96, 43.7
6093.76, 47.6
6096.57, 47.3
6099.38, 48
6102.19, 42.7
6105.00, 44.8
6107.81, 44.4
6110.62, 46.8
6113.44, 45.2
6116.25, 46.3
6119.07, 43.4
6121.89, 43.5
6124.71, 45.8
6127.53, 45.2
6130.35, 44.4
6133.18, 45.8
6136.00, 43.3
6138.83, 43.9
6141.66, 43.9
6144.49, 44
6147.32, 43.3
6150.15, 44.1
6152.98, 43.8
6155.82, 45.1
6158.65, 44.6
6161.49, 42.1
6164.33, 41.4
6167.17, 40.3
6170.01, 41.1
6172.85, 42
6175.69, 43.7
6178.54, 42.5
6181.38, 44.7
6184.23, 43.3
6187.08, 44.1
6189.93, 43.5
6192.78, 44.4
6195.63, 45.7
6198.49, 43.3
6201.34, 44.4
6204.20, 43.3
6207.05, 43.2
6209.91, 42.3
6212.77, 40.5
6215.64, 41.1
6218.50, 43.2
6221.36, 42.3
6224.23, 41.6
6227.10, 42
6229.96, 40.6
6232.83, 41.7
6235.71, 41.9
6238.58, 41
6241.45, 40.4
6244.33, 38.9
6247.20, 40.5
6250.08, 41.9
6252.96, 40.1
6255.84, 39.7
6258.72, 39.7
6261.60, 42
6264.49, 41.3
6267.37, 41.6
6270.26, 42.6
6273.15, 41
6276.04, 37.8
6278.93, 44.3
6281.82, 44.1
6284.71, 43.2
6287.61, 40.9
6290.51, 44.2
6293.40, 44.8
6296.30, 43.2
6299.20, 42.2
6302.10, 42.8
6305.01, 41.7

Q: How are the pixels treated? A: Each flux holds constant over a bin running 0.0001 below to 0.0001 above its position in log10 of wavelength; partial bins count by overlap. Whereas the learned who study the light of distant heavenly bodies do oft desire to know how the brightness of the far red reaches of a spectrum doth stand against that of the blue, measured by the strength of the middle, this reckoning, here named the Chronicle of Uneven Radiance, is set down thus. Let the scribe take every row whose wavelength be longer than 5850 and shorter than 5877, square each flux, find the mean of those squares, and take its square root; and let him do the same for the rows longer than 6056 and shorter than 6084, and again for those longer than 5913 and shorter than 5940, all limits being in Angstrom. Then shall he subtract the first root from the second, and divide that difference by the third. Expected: 0.020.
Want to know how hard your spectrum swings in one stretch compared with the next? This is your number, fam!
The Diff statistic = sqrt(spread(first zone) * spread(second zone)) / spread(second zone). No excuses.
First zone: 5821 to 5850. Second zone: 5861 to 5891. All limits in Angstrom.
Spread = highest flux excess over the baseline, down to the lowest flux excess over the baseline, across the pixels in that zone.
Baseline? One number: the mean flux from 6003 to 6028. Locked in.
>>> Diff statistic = 0.62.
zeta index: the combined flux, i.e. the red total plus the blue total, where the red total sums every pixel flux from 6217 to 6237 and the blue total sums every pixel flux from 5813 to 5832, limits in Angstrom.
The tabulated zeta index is 621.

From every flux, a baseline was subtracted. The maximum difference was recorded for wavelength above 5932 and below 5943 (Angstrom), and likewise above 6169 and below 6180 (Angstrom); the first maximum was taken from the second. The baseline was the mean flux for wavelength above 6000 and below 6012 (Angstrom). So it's -2.7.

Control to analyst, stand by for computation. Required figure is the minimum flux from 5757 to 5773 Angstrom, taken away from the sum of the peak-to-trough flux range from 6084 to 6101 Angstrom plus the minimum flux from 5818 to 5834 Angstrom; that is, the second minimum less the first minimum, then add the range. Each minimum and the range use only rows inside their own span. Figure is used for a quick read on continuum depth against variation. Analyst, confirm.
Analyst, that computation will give 8.8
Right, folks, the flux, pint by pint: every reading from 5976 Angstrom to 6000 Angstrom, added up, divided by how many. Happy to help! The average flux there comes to 44.7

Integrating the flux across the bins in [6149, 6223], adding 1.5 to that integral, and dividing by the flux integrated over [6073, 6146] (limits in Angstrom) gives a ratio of 0.97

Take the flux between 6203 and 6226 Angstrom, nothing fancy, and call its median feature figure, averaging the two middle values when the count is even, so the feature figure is 42.3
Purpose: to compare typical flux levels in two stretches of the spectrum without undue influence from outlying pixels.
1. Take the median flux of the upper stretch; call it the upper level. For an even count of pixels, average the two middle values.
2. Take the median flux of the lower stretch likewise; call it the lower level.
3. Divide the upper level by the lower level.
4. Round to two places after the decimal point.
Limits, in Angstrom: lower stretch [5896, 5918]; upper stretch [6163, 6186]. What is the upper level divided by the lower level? 0.97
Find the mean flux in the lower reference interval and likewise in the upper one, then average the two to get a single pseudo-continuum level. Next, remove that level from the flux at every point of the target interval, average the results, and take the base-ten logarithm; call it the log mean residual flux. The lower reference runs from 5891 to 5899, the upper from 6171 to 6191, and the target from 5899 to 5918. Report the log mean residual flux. 0.63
